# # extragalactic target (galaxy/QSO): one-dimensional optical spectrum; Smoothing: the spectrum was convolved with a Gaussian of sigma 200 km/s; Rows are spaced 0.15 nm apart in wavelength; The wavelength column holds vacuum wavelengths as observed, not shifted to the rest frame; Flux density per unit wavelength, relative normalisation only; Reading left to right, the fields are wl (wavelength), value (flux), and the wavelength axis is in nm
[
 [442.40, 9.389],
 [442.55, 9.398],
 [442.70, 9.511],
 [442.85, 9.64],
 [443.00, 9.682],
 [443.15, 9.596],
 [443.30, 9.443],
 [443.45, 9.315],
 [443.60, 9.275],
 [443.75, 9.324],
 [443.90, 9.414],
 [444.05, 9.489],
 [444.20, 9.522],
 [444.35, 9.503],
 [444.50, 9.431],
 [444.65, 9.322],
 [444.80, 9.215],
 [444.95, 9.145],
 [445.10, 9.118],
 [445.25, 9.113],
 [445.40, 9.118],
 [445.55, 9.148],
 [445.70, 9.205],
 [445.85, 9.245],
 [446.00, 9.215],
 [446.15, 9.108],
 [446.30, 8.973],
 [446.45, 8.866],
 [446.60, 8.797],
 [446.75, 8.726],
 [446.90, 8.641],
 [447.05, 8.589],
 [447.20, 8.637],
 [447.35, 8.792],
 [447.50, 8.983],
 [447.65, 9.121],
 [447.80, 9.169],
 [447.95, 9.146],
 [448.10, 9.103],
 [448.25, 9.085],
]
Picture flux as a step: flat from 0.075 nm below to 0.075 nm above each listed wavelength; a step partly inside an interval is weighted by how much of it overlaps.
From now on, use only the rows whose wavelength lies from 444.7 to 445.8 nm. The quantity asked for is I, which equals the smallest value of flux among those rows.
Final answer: 9.113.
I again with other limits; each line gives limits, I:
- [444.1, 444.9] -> 9.215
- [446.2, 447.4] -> 8.589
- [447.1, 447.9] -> 8.637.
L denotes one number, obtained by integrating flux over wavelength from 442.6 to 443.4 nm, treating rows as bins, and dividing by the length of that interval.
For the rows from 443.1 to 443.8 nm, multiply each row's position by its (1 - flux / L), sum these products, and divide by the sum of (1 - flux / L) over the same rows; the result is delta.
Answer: 443.58 nm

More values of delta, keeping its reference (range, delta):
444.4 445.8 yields 445.18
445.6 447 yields 446.44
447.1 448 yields 447.49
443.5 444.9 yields 444.22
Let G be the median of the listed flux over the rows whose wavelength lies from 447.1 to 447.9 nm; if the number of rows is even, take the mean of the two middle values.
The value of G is 8.98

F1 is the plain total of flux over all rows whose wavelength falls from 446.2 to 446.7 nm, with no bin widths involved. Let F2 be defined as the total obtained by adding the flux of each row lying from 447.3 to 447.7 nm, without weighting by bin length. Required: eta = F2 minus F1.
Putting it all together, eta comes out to 0.26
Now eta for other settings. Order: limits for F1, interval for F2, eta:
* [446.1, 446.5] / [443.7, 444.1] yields 1.28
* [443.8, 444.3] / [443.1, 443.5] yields -0.07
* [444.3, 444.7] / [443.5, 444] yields -0.24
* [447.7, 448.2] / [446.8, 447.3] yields -1.55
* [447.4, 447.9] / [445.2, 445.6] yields 0.11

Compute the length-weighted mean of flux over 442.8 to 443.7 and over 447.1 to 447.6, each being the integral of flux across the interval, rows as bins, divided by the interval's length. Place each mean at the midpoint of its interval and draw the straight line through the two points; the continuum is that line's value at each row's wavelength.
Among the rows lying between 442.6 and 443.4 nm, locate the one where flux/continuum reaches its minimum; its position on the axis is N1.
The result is 442.70 nm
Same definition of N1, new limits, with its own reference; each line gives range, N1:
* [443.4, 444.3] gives 443.60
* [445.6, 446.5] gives 446.45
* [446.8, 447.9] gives 447.05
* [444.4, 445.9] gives 445.10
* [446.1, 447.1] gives 447.05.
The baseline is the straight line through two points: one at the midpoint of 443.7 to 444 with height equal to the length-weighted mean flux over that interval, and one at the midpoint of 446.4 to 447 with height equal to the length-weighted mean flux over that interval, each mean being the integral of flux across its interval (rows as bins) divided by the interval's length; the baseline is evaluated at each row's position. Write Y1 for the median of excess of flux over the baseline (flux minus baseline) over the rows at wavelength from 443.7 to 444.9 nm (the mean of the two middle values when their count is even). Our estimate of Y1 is 0.1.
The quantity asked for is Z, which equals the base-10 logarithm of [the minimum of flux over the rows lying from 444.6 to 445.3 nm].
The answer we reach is 0.960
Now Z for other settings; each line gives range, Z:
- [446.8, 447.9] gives 0.934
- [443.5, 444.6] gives 0.967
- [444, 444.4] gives 0.977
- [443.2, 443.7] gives 0.967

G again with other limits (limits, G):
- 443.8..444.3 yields 9.49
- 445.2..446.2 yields 9.15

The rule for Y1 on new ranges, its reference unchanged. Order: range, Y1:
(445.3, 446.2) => 0.2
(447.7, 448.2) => 0.7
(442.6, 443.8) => -0.1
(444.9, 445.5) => 0.0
